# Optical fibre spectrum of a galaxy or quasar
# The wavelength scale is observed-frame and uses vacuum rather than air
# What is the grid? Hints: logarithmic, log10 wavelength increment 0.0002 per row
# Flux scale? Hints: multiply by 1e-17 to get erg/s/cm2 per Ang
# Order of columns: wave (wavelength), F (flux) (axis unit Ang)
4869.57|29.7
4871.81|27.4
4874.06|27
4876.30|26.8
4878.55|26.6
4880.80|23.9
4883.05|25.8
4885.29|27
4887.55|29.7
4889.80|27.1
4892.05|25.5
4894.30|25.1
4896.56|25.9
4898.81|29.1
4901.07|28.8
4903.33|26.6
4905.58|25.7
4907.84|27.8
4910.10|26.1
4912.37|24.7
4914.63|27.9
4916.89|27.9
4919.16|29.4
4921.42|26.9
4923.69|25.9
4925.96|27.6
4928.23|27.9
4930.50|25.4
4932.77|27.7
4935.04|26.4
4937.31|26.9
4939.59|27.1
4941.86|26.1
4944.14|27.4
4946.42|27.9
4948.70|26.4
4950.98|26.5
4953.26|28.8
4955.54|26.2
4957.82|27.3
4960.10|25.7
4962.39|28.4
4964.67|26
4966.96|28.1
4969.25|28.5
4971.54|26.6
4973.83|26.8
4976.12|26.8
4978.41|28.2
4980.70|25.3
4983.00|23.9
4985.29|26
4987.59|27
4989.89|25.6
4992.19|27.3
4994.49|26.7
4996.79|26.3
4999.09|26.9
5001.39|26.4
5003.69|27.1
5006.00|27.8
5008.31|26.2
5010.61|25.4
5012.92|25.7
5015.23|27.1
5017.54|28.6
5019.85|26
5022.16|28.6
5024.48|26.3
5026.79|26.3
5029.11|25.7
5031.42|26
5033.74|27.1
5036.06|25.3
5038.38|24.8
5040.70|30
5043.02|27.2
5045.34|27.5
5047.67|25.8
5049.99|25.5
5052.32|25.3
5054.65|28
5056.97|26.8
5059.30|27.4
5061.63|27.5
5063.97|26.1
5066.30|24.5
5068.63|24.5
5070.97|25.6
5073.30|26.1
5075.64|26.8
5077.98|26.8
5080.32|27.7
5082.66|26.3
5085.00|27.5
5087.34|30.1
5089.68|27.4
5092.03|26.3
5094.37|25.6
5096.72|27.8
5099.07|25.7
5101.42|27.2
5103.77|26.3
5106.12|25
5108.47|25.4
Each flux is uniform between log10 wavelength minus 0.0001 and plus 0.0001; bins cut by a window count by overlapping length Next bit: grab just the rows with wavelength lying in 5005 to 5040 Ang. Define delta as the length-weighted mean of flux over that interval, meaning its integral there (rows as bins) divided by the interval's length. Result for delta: 26.5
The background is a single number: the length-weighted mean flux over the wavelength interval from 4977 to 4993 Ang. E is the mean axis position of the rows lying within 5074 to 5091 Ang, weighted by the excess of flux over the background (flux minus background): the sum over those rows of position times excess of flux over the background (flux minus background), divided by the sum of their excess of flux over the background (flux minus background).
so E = 5084.7 Ang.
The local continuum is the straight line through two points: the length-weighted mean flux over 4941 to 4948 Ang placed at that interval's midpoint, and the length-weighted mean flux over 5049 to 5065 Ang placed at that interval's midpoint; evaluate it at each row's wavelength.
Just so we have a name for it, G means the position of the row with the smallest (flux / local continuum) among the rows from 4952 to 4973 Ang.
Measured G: 4960.10 Ang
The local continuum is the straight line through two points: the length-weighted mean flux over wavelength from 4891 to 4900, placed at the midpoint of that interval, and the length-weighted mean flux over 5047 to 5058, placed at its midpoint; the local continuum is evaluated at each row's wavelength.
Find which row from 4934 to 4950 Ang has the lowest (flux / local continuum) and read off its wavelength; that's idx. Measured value 4941.86 Ang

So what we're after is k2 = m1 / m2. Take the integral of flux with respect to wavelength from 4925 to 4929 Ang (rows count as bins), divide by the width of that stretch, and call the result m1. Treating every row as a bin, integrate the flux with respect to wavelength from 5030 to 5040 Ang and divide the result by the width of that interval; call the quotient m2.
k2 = 1.07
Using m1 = 27.7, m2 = 26.0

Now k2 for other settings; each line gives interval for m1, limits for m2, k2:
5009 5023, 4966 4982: 0.99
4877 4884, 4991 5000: 0.95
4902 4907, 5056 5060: 0.97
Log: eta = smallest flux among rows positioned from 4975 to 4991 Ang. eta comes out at 23.9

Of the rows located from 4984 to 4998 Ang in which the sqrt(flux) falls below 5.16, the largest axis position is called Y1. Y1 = 4996.79 Ang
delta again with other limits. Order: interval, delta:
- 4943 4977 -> 27.2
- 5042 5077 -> 26.3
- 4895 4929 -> 27.2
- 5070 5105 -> 26.9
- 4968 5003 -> 26.6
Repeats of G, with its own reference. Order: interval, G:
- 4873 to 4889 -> 4880.80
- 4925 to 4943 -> 4930.50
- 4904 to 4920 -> 4912.37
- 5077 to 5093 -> 5082.66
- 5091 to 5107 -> 5106.12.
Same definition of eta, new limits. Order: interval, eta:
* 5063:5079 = 24.5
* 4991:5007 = 26.3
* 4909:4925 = 24.7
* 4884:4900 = 25.1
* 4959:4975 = 25.7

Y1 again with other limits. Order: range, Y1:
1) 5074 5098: 5094.37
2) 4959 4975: 4971.54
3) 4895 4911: 4910.10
